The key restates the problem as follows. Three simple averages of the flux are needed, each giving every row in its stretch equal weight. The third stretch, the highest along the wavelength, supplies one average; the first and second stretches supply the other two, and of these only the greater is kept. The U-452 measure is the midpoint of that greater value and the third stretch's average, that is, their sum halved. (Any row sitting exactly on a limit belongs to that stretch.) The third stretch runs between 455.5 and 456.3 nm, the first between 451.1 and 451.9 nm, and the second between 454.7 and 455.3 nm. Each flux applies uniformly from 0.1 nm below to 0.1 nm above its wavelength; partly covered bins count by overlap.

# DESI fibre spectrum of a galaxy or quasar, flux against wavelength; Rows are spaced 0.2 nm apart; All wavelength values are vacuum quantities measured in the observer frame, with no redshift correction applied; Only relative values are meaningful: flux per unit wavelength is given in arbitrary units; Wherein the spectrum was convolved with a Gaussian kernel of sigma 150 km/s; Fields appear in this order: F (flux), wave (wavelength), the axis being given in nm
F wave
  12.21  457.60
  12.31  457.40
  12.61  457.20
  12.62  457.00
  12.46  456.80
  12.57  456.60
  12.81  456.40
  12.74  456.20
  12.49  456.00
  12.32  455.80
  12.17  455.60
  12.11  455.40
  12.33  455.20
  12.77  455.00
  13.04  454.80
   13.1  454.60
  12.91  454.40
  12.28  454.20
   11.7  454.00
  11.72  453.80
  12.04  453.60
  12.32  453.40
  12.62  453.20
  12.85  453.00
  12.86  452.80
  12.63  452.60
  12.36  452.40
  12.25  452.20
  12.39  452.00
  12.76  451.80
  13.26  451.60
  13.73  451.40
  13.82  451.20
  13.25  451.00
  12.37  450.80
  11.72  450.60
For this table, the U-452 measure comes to 12.9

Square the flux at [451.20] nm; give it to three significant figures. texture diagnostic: 191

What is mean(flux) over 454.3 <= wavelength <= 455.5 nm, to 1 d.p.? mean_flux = 12.7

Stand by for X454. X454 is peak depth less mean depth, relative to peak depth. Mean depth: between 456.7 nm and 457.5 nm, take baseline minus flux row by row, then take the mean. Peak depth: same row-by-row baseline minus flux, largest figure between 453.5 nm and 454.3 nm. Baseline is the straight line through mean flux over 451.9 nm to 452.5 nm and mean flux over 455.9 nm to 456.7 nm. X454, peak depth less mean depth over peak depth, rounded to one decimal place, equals 0.7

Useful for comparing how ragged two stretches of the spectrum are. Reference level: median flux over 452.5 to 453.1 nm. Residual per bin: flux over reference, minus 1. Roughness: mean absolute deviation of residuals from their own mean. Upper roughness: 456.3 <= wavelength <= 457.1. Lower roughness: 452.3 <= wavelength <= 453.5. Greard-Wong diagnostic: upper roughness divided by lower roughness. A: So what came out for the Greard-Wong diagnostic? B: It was 0.6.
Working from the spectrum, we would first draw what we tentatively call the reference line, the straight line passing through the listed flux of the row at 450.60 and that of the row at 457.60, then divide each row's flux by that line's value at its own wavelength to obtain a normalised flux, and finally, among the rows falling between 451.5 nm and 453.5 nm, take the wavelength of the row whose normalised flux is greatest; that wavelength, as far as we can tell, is 451.60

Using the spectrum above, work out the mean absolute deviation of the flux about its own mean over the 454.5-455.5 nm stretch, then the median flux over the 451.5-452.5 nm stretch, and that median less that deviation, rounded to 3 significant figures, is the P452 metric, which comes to 12.0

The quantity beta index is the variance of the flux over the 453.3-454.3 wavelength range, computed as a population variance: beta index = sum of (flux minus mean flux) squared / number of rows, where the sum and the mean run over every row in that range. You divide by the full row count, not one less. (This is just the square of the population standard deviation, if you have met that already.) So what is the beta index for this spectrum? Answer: 0.070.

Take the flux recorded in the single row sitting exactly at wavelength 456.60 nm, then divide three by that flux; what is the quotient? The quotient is 0.239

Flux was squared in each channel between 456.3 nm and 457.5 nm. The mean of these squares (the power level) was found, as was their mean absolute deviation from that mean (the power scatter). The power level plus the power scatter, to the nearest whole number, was 161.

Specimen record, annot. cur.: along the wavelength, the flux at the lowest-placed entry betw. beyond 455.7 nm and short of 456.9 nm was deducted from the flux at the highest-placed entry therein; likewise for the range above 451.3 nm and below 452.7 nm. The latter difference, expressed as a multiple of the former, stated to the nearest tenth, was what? -7.9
